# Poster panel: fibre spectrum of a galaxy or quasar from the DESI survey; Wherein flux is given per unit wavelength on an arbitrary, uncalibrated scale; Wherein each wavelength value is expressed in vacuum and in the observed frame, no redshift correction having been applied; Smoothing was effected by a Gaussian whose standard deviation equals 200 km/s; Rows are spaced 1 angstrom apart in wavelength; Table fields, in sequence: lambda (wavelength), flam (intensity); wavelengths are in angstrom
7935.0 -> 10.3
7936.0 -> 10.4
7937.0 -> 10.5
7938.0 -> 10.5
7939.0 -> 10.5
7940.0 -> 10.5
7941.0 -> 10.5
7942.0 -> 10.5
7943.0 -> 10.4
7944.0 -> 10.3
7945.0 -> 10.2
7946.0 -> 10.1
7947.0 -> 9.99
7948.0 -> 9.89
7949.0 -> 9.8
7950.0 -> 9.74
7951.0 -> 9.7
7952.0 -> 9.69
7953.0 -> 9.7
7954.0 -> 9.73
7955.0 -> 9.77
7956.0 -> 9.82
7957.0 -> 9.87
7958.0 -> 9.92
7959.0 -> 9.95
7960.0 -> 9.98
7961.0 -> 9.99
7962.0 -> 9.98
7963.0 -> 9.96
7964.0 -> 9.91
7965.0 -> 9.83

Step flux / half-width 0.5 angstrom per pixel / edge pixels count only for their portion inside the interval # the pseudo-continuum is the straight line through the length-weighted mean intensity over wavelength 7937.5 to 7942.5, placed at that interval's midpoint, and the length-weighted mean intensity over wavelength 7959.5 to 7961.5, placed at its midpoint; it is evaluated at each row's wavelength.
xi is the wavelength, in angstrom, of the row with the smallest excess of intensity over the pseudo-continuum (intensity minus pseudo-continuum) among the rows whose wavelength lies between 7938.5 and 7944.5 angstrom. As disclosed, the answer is 7944.0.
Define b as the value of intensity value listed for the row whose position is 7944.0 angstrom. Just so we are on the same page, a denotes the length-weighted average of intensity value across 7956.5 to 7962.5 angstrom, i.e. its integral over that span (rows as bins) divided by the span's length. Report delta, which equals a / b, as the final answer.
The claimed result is 0.966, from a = 9.9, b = 10.3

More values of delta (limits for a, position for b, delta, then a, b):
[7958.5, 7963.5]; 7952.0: 1.029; 10.0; 9.69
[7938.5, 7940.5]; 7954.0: 1.079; 10.5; 9.73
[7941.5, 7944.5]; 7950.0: 1.068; 10.4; 9.74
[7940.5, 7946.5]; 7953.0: 1.065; 10.3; 9.7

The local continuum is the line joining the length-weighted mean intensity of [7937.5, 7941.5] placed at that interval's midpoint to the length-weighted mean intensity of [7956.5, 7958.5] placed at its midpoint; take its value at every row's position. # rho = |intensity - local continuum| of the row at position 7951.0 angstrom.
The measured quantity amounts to 0.41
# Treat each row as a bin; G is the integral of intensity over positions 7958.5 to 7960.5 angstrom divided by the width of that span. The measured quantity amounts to 10.0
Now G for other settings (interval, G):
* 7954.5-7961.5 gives 9.9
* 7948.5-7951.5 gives 9.7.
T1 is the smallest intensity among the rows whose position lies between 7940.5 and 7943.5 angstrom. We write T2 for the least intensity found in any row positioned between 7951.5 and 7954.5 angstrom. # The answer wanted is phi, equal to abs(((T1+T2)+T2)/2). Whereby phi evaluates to 14.9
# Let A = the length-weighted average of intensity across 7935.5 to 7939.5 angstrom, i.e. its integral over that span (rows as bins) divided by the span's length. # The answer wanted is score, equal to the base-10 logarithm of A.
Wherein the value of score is 1.02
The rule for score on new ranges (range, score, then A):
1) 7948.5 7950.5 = 0.99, 9.8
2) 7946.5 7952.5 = 0.99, 9.8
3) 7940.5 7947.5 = 1.01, 10.3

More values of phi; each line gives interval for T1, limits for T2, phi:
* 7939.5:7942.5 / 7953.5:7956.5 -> 15.0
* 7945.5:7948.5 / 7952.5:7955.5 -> 14.6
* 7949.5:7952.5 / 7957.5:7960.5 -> 14.8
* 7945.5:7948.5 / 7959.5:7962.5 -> 14.9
